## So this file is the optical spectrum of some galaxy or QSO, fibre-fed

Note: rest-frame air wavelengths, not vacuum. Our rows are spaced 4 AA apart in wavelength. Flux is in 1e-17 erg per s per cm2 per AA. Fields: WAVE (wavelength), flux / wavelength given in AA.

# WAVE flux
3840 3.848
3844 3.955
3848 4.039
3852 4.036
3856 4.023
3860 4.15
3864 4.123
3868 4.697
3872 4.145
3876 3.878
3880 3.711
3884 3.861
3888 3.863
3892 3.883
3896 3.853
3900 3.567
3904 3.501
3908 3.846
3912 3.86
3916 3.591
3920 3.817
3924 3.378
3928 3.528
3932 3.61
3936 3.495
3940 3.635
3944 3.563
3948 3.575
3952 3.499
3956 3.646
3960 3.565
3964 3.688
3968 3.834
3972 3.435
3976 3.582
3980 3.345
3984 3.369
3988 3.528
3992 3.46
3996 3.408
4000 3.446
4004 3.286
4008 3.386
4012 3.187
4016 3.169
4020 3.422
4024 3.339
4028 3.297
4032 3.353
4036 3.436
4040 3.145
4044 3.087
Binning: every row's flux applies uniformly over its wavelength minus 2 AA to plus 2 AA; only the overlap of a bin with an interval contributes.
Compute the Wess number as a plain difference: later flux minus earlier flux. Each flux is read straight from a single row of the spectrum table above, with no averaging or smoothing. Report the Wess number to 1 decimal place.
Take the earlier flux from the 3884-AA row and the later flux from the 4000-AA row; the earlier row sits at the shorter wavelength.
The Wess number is -0.4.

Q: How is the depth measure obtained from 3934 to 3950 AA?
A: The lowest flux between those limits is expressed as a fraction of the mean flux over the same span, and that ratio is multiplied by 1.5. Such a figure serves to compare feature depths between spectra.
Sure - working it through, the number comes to 1.47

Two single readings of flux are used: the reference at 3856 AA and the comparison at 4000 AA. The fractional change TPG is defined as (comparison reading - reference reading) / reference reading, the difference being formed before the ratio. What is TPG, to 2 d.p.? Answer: -0.14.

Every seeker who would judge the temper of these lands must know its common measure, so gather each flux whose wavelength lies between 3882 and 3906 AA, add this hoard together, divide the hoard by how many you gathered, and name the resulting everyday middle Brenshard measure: 3.75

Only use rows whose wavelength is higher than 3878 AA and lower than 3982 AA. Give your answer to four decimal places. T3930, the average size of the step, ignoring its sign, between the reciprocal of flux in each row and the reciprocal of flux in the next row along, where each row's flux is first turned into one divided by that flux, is 0.0115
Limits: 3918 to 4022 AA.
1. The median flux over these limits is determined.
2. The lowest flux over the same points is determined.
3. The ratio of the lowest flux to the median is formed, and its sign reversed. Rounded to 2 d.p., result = -0.91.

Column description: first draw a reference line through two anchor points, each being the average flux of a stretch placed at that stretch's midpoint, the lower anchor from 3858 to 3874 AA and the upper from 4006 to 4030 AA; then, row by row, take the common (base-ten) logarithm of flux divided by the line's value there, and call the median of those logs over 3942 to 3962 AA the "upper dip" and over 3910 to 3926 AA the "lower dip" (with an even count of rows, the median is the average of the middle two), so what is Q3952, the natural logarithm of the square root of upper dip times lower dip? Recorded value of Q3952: -3.7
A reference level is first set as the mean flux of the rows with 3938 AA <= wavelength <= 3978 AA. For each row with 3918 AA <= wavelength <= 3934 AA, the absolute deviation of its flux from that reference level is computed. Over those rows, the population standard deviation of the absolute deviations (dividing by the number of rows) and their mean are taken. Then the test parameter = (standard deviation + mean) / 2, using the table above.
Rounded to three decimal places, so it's 0.111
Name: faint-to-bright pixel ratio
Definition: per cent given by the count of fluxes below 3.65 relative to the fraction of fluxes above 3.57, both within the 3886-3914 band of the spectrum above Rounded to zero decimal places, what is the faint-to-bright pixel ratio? 280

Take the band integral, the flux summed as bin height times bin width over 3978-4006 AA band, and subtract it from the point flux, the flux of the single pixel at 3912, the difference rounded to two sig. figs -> -92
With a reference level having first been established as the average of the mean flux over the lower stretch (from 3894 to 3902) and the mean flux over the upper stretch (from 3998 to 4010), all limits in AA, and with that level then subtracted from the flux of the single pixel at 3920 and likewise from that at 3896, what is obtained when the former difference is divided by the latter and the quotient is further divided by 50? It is 0.02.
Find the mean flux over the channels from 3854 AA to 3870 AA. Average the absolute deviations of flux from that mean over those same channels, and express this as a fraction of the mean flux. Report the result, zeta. 0.053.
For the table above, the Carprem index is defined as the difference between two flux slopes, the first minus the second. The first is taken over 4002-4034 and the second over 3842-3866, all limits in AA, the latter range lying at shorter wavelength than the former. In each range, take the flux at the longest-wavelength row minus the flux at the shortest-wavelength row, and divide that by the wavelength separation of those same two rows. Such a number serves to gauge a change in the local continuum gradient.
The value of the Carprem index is -0.01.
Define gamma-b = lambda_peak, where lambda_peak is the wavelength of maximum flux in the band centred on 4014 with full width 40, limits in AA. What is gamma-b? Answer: 4000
